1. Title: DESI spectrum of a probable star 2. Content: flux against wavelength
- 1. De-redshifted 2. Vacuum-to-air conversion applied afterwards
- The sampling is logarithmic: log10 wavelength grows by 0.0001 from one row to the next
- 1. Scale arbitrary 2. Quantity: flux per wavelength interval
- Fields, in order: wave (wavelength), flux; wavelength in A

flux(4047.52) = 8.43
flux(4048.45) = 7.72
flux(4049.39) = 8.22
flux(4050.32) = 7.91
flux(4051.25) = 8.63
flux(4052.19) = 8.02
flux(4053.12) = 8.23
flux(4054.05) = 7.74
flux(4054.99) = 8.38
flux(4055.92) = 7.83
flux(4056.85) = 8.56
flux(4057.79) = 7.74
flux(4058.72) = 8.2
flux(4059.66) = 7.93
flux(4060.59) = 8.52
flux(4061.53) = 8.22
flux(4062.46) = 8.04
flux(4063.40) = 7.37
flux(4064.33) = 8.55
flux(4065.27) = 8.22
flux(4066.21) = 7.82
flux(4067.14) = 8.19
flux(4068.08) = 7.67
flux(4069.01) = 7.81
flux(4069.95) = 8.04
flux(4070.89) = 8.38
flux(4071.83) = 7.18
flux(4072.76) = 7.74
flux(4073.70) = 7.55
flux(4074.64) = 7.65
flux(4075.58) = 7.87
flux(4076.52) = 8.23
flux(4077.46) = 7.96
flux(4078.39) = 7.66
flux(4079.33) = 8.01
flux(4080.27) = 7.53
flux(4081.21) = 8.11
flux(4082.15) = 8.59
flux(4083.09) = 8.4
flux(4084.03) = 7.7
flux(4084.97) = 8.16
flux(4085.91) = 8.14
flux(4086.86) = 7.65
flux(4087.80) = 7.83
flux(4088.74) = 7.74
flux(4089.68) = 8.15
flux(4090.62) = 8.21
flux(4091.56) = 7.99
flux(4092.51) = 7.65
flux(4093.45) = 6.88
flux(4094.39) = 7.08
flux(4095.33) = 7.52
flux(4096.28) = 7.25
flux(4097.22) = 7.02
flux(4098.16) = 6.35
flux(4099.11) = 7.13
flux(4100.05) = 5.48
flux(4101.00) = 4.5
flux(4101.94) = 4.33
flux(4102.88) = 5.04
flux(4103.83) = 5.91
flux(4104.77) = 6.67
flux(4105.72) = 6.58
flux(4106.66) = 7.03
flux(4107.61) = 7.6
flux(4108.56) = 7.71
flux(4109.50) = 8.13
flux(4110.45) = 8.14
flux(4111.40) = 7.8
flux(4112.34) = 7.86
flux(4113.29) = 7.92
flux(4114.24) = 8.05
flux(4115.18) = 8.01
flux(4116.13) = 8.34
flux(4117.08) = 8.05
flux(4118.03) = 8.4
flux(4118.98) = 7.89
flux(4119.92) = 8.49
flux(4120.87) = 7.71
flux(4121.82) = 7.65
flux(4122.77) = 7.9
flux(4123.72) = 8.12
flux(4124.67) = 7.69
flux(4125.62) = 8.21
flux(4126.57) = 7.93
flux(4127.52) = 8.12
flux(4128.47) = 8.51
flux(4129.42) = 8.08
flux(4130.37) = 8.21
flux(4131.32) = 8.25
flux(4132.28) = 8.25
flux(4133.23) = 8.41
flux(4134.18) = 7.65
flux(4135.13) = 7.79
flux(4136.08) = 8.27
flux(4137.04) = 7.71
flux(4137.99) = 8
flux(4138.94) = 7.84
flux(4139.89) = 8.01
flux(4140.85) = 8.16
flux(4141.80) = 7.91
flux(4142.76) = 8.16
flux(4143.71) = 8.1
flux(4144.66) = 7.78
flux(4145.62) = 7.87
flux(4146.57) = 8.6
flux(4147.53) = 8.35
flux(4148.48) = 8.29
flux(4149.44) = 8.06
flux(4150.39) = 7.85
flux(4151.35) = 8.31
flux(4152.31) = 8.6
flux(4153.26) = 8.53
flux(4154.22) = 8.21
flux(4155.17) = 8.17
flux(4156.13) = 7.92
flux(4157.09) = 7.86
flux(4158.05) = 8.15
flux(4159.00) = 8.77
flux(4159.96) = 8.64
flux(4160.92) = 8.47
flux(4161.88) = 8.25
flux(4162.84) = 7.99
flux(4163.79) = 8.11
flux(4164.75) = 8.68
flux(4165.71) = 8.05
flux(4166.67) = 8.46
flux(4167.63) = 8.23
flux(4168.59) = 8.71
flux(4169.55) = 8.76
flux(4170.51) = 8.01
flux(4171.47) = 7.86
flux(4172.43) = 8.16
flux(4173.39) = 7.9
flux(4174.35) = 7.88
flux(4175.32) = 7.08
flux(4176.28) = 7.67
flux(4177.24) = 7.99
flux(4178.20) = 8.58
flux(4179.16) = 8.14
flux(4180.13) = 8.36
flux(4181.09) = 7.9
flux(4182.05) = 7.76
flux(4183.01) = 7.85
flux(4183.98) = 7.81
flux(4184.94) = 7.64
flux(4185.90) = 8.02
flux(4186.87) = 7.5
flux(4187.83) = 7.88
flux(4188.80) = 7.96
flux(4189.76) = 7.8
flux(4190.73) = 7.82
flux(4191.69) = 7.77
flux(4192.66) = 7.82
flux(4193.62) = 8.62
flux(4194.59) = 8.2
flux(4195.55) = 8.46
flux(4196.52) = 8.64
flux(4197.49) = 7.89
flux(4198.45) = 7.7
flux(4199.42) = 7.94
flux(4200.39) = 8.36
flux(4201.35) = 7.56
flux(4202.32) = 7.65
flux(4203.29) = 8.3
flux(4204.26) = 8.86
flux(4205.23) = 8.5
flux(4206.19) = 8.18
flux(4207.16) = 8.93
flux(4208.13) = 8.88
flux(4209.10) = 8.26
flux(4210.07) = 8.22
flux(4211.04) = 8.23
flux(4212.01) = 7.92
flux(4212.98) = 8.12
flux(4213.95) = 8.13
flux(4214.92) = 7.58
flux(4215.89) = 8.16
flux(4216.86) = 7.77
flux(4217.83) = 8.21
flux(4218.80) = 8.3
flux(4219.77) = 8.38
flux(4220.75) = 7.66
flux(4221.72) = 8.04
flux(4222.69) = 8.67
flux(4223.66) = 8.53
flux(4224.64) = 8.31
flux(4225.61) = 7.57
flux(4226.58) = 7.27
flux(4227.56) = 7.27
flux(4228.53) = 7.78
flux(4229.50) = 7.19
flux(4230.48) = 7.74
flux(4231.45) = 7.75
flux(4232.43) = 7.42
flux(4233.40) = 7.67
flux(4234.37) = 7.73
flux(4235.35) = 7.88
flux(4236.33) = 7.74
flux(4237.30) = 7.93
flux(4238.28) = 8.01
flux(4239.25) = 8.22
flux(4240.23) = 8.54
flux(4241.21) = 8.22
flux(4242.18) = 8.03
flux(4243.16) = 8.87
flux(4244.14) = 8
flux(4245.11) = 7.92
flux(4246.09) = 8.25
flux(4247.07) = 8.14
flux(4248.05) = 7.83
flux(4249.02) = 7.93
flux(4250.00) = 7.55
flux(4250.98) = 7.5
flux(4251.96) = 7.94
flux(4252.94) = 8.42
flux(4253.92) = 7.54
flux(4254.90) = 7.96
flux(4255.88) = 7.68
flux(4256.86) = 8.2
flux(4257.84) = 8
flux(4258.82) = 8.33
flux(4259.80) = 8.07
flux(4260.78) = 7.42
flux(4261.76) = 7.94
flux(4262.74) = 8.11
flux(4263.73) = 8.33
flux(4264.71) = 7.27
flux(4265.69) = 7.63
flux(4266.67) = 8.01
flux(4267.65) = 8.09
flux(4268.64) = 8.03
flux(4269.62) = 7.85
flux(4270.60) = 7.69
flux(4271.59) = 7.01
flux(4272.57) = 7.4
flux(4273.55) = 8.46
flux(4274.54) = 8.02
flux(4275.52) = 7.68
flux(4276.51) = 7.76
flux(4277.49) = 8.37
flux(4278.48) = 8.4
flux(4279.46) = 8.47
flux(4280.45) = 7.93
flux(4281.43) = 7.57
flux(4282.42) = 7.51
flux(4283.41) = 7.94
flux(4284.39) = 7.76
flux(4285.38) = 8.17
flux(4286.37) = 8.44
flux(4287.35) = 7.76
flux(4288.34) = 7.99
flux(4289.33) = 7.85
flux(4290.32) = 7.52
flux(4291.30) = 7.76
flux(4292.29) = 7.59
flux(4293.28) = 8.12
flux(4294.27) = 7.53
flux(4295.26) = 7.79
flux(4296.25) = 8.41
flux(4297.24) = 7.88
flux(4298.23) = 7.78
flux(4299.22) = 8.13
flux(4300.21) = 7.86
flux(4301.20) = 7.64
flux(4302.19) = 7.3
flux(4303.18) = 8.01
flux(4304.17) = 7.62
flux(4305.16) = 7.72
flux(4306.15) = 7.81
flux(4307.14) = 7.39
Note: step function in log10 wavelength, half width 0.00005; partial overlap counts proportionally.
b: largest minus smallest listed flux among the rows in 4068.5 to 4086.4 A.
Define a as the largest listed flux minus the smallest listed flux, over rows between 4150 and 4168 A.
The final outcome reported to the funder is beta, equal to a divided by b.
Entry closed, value 0.7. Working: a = 0.92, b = 1.41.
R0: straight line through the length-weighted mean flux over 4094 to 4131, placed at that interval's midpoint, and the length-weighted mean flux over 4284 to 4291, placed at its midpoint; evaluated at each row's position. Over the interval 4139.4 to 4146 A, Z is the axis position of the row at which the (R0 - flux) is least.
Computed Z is 4140.85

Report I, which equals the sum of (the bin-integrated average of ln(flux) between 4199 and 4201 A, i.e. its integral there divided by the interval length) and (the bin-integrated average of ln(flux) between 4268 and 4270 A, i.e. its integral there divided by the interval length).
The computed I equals 4.168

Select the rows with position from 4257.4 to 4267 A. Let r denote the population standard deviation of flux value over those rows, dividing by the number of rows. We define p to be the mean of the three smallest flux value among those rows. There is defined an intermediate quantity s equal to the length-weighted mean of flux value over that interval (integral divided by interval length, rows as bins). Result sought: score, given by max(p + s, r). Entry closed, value 15.4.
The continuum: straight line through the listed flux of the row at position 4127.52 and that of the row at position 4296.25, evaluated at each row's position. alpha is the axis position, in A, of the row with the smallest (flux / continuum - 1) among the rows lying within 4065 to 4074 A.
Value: 4071.83 A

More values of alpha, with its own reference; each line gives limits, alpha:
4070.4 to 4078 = 4071.83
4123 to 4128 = 4124.67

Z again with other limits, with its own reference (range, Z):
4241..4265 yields 4243.16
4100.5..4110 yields 4109.50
